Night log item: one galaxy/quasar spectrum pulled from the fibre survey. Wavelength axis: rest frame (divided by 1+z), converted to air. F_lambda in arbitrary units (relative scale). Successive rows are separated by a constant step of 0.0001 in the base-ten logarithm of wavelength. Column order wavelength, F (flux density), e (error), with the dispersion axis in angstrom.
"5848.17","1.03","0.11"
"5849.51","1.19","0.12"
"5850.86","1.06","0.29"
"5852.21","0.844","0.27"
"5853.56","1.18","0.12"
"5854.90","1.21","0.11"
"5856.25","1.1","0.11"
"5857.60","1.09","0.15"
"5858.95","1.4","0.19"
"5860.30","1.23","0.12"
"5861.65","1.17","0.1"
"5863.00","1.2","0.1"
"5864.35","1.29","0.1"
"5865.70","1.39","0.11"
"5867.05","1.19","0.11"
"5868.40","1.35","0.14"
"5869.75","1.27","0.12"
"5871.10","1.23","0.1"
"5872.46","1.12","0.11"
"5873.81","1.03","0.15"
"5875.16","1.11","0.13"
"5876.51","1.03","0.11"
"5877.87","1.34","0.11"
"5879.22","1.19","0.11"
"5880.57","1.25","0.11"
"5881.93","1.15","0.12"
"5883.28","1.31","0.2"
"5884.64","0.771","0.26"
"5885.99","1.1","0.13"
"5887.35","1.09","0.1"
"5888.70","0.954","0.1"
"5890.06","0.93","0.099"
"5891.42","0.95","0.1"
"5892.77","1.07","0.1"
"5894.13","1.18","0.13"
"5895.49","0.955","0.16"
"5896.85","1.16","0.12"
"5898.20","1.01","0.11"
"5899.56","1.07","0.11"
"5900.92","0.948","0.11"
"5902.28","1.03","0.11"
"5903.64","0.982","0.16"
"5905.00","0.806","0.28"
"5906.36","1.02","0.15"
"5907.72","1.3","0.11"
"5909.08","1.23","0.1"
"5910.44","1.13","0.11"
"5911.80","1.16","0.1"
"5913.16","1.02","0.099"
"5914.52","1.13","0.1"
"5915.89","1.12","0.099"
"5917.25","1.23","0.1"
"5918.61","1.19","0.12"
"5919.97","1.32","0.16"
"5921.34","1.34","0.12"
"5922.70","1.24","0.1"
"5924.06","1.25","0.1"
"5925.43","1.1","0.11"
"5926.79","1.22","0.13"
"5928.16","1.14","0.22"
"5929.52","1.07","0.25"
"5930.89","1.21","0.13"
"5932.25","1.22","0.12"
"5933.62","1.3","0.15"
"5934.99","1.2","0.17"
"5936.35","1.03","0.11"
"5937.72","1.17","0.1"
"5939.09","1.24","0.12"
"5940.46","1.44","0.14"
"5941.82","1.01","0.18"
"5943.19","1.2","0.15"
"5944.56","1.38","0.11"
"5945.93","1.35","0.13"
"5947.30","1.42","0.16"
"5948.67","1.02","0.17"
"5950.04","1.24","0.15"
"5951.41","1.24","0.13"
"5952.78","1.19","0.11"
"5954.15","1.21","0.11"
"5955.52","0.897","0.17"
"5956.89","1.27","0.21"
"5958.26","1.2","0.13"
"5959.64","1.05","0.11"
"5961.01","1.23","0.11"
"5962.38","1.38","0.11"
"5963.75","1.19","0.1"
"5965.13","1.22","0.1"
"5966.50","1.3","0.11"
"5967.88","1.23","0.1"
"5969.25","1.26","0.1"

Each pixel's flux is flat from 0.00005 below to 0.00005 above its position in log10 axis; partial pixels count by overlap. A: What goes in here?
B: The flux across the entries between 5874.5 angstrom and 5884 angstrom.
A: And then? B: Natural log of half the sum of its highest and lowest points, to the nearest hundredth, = 0.17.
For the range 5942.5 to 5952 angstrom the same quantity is 0.20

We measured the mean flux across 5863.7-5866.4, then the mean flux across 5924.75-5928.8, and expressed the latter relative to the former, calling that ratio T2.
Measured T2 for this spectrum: 0.86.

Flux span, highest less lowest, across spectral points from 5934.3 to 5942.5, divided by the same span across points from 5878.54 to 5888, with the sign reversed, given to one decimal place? -0.8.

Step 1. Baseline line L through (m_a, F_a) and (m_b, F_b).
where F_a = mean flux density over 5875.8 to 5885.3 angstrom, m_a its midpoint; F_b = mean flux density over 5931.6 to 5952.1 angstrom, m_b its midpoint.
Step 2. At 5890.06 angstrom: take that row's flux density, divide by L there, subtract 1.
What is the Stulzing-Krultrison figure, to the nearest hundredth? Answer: -0.20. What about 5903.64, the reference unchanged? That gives -0.17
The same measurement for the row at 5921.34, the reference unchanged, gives 0.11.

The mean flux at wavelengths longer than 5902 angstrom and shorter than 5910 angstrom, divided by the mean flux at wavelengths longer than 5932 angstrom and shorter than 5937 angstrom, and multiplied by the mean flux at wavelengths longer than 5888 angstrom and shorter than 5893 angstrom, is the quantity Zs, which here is 0.87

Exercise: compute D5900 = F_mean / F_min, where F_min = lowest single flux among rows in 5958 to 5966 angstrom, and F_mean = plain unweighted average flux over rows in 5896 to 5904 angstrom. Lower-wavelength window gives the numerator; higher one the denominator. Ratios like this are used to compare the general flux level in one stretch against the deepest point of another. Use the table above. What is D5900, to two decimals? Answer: 0.98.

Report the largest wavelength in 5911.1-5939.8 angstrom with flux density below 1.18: 5937.72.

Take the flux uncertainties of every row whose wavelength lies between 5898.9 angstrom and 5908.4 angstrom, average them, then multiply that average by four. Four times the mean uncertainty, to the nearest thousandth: 0.589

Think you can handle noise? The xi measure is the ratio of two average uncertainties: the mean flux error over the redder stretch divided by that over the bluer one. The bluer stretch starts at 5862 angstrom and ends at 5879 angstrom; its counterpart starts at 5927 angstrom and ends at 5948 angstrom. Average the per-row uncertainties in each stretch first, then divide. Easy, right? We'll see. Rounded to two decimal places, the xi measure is 1.29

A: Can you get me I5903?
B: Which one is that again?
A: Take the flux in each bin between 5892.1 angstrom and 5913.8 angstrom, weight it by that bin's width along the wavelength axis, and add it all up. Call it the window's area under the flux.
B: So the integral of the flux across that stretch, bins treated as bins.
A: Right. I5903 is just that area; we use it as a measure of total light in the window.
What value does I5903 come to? 23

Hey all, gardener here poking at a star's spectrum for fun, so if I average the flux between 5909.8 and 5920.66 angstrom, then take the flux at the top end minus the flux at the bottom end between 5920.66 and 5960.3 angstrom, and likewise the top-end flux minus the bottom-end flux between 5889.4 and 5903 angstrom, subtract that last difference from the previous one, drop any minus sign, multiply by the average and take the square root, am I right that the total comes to 0.673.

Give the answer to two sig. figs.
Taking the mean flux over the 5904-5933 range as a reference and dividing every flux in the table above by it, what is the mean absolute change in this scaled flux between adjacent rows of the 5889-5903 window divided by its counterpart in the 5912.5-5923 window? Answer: 1.6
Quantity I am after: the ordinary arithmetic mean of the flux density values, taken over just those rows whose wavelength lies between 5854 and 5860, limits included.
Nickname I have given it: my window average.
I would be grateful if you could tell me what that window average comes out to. 1.20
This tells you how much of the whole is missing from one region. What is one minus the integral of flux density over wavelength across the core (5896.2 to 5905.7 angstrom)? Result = -8.5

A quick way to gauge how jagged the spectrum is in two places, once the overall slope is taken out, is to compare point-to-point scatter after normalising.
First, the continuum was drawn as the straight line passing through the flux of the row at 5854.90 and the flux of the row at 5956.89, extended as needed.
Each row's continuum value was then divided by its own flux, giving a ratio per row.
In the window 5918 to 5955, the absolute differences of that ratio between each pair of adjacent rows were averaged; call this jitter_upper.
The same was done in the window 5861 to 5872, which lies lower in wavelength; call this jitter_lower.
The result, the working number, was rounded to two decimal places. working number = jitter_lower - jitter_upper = -0.03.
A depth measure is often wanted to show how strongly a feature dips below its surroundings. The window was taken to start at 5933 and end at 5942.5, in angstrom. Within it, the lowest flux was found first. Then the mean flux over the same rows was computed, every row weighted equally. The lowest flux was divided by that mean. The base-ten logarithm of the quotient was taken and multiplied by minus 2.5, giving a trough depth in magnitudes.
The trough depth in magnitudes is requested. 0.19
